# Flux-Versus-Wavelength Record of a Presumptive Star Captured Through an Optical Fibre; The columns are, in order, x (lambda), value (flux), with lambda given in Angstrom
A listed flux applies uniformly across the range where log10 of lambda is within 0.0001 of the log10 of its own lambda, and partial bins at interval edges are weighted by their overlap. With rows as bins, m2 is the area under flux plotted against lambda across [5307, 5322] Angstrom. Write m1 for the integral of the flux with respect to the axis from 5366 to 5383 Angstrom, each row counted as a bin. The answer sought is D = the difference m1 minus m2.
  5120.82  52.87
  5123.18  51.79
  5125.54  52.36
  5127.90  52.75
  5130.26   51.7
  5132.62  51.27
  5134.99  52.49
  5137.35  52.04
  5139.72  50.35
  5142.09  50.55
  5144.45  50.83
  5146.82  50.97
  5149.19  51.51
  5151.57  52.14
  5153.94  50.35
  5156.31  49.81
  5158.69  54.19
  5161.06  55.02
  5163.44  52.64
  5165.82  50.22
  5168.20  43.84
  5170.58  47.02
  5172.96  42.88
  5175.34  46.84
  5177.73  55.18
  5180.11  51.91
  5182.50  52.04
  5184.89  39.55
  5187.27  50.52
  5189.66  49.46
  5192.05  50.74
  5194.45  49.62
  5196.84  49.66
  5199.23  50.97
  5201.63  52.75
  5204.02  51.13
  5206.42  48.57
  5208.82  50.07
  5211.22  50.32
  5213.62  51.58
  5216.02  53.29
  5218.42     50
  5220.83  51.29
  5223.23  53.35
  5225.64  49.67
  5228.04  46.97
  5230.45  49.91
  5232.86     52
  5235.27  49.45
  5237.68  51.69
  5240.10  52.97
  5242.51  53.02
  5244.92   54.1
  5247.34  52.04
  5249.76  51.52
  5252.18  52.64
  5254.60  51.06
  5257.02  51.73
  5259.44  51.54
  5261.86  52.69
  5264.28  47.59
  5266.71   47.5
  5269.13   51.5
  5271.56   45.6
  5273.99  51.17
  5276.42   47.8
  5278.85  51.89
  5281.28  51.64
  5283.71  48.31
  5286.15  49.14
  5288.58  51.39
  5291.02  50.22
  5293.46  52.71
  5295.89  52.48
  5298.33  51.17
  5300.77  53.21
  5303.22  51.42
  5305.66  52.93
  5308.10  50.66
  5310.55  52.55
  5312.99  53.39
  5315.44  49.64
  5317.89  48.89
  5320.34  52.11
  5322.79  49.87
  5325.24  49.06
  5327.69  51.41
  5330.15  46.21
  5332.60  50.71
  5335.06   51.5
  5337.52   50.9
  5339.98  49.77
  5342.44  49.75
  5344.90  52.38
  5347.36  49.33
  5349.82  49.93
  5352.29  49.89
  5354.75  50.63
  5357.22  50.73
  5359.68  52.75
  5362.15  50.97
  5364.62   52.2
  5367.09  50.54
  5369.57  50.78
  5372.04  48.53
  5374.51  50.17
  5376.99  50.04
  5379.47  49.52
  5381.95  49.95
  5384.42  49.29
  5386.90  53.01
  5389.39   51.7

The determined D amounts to 81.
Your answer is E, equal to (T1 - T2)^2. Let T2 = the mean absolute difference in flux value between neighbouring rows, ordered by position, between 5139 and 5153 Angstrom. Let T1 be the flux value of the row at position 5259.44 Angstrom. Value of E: 2620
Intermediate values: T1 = 51.54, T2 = 0.4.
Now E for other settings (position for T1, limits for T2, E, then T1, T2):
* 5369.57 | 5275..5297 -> 2396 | 50.78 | 1.8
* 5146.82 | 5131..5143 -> 2508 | 50.97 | 0.9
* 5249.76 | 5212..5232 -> 2401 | 51.52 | 2.5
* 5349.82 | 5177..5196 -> 2079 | 49.93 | 4.3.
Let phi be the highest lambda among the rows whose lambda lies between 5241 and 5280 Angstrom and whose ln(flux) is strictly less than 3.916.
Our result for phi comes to 5276.42 Angstrom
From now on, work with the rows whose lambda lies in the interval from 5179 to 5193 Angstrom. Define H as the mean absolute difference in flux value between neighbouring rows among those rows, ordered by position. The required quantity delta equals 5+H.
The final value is 10.2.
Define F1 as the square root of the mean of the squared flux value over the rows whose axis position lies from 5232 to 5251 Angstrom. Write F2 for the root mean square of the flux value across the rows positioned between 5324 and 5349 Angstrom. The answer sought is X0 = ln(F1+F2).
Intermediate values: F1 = 52.1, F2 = 50.1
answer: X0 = 4.63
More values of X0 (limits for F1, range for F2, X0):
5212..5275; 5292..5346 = 4.63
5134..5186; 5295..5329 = 4.62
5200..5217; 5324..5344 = 4.62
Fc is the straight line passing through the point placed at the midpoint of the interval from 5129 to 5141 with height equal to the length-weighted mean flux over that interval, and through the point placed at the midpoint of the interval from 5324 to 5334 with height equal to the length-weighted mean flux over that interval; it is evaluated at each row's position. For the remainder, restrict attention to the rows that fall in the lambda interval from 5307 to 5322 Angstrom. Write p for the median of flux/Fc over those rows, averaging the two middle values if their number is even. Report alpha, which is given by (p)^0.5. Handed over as 1.02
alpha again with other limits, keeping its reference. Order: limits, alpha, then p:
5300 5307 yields 1.03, 1.07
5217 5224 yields 1.01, 1.01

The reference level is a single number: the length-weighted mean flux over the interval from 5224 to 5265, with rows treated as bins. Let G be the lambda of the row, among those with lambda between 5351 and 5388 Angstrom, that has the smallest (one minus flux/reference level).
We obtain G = 5386.90 Angstrom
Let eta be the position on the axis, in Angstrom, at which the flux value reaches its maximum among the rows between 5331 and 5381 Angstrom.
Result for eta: 5359.68 Angstrom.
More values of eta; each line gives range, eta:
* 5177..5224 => 5177.73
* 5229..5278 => 5244.92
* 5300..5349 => 5312.99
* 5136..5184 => 5177.73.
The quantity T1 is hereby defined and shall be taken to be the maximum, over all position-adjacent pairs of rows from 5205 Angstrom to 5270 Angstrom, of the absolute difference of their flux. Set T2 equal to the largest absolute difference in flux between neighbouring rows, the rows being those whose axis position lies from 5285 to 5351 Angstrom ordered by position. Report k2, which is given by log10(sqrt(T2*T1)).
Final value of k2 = 0.71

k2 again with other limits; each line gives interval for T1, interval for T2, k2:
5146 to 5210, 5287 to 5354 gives 0.91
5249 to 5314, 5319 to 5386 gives 0.74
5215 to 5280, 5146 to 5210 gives 0.93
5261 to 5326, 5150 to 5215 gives 0.93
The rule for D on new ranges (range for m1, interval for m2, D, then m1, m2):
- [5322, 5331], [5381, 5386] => 193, 443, 250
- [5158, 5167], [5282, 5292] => -22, 477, 498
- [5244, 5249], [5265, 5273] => -122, 264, 386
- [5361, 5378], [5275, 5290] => 107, 858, 751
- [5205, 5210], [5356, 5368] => -371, 247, 618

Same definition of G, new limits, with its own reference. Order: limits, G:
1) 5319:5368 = 5359.68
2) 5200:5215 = 5201.63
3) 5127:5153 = 5127.90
